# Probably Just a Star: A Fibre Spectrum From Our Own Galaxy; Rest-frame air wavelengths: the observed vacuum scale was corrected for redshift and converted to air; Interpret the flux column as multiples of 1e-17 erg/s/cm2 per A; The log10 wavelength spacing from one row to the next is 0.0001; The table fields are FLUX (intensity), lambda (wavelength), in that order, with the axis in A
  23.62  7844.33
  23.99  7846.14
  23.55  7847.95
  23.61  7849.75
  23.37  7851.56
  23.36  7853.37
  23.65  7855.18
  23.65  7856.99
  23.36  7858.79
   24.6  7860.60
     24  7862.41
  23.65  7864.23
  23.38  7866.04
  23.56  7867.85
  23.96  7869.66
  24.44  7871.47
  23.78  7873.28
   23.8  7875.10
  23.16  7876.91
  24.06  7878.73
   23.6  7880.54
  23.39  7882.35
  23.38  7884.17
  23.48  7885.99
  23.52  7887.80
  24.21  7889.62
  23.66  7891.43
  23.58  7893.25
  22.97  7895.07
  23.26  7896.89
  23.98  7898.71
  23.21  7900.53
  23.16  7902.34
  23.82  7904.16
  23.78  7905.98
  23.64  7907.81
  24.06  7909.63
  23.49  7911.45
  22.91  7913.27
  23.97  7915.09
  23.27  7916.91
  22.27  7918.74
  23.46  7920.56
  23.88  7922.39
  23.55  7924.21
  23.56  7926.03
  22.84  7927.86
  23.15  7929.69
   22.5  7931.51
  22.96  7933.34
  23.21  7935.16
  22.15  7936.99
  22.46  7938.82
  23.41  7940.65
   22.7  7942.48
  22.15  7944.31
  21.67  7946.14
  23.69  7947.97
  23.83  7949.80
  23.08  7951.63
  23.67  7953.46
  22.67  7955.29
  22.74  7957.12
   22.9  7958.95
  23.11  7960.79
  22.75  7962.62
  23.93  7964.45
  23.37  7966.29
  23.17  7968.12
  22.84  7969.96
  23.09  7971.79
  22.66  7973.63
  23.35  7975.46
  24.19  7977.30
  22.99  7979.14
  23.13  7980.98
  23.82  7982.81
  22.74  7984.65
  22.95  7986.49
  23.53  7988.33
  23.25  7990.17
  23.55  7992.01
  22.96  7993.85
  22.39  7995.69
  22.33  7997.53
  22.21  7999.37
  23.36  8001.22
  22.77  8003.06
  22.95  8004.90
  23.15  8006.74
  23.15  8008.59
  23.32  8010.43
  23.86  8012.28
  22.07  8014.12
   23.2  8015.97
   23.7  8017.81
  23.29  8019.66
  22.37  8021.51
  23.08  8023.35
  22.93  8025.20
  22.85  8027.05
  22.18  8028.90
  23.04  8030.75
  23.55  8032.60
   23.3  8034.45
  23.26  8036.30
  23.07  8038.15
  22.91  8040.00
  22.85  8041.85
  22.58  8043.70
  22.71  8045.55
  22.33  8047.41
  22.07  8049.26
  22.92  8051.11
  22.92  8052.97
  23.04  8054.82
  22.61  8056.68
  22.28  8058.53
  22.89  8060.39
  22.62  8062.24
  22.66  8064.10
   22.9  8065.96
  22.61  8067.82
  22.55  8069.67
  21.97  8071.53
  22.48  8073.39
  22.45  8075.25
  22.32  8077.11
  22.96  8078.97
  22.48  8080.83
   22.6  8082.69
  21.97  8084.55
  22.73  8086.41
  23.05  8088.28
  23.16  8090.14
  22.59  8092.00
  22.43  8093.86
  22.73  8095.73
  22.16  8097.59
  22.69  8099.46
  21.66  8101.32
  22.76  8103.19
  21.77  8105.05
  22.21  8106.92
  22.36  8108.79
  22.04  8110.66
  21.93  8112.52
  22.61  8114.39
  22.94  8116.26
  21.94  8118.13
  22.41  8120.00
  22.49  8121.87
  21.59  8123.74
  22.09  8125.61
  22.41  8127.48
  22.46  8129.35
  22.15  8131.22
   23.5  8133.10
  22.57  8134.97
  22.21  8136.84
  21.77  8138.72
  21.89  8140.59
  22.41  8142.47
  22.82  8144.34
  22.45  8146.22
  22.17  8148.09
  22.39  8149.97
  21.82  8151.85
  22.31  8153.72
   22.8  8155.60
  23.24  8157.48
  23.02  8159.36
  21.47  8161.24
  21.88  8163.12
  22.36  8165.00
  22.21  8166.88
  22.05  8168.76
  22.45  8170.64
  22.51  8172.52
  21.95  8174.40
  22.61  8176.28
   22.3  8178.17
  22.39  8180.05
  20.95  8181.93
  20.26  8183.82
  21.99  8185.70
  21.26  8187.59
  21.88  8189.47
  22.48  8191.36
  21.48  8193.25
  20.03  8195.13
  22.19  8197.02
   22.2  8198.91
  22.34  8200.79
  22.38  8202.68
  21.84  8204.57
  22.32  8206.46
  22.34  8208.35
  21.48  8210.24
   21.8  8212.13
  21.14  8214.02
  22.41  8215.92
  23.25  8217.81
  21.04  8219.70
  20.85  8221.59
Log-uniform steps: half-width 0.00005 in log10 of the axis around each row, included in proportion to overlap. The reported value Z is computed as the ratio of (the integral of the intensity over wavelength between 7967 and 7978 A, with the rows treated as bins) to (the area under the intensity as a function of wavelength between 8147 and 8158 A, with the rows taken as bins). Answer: 1.0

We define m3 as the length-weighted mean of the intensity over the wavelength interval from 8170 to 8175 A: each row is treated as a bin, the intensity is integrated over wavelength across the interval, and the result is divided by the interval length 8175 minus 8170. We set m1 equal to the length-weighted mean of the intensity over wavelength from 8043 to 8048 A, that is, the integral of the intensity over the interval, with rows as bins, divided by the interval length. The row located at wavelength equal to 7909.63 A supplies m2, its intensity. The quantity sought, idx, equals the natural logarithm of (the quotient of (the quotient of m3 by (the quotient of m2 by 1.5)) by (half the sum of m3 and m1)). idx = -2.78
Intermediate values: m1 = 22.5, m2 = 24.06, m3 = 22.3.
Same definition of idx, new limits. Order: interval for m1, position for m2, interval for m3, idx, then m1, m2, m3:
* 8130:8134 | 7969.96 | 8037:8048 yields -2.72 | 22.8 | 22.84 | 22.8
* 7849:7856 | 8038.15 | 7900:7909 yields -2.73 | 23.5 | 23.07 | 23.6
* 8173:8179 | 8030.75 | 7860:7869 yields -2.70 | 22.3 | 23.04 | 23.8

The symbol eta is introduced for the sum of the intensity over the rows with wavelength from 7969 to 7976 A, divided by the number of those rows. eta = 23.0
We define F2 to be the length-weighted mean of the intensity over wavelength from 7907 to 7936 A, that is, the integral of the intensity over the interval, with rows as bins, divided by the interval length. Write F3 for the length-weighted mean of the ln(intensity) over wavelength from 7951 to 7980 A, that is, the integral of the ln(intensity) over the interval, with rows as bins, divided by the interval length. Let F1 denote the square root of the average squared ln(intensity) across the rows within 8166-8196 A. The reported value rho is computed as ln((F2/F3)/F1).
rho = 0.88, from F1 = 3.08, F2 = 23.3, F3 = 3.14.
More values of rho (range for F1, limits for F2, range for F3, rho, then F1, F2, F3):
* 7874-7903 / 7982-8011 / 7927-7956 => 0.85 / 3.16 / 23.0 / 3.13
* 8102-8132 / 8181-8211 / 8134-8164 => 0.81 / 3.10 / 21.7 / 3.11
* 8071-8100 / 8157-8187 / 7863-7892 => 0.81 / 3.12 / 22.1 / 3.17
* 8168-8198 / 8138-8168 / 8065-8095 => 0.84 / 3.08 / 22.3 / 3.12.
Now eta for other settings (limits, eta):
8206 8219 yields 22.1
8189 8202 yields 21.8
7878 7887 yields 23.6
